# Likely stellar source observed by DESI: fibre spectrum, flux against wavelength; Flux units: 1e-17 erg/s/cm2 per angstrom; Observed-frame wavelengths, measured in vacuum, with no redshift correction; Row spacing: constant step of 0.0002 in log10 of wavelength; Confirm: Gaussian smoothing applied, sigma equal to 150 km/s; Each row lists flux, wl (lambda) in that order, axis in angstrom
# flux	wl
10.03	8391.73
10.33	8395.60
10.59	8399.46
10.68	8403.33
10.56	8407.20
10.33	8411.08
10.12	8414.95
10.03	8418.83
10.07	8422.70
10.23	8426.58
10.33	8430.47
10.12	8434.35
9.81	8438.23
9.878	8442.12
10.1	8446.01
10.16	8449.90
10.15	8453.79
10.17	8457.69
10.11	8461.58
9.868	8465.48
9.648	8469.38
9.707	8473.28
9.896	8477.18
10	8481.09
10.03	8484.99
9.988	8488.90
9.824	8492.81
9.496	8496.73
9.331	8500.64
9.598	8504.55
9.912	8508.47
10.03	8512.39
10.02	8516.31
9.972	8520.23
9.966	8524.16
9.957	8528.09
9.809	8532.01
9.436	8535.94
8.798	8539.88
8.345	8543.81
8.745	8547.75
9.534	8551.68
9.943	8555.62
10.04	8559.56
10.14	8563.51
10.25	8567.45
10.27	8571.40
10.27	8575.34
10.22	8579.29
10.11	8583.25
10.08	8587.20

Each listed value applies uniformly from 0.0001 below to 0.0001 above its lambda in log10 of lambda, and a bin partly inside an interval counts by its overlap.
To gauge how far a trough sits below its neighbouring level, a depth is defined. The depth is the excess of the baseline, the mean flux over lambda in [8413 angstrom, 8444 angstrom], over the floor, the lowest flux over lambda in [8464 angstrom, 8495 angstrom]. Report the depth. 0.43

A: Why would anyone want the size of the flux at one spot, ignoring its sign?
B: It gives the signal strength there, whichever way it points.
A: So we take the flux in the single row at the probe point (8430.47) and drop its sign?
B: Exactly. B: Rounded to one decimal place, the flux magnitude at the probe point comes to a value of 10.3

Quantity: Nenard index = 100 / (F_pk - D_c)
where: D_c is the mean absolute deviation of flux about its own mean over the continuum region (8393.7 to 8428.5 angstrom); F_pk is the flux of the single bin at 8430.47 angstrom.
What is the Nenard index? 9.9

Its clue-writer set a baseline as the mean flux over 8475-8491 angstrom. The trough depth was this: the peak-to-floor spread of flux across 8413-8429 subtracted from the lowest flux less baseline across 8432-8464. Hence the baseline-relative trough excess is -0.37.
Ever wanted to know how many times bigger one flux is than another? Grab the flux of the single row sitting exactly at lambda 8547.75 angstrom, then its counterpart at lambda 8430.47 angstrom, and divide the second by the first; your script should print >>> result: 1.18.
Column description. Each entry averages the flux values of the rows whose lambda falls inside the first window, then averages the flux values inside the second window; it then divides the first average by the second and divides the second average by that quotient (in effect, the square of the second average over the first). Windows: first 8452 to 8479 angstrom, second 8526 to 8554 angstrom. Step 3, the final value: 8.6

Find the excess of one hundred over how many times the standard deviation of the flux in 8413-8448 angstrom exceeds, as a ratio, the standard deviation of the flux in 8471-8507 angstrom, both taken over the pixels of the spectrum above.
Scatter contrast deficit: 99.4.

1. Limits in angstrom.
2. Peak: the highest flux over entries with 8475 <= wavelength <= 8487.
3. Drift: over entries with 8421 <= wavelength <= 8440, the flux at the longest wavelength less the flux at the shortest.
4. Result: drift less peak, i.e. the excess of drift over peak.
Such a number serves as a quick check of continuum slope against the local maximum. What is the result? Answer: -10.29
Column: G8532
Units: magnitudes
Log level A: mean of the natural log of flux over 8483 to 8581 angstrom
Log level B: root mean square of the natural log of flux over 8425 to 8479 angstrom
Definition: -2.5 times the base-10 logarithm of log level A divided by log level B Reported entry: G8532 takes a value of 0.013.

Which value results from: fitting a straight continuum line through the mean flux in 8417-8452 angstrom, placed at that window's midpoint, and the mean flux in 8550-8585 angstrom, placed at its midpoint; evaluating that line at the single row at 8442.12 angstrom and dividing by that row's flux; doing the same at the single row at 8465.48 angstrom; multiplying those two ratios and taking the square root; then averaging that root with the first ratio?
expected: 1.02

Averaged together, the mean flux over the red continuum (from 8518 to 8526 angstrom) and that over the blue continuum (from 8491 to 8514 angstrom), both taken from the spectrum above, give 9.8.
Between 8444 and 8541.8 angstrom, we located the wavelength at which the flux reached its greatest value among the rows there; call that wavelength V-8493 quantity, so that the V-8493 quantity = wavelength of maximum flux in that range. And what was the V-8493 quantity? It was 8457.69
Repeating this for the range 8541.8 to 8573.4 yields 8571.40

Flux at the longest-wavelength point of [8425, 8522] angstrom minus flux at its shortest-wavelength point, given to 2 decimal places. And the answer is -0.26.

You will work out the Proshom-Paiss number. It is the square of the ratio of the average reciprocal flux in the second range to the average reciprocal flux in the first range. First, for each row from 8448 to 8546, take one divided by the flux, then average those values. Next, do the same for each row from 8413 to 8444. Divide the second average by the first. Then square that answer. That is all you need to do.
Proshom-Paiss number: 0.94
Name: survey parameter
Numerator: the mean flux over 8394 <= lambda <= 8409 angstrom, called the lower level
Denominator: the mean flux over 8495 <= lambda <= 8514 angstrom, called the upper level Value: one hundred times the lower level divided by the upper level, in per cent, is 109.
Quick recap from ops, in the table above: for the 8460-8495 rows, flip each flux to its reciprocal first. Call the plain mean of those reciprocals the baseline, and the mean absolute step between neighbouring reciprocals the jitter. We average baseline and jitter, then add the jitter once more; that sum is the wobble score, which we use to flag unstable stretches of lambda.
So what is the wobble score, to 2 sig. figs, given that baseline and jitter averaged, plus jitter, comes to 0.053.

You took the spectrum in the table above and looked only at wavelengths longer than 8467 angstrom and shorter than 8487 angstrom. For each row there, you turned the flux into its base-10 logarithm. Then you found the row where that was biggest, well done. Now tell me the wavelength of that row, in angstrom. 8484.99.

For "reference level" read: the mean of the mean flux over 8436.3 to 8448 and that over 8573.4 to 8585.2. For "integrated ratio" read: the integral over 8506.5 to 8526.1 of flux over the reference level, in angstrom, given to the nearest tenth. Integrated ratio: 19.4 angstrom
